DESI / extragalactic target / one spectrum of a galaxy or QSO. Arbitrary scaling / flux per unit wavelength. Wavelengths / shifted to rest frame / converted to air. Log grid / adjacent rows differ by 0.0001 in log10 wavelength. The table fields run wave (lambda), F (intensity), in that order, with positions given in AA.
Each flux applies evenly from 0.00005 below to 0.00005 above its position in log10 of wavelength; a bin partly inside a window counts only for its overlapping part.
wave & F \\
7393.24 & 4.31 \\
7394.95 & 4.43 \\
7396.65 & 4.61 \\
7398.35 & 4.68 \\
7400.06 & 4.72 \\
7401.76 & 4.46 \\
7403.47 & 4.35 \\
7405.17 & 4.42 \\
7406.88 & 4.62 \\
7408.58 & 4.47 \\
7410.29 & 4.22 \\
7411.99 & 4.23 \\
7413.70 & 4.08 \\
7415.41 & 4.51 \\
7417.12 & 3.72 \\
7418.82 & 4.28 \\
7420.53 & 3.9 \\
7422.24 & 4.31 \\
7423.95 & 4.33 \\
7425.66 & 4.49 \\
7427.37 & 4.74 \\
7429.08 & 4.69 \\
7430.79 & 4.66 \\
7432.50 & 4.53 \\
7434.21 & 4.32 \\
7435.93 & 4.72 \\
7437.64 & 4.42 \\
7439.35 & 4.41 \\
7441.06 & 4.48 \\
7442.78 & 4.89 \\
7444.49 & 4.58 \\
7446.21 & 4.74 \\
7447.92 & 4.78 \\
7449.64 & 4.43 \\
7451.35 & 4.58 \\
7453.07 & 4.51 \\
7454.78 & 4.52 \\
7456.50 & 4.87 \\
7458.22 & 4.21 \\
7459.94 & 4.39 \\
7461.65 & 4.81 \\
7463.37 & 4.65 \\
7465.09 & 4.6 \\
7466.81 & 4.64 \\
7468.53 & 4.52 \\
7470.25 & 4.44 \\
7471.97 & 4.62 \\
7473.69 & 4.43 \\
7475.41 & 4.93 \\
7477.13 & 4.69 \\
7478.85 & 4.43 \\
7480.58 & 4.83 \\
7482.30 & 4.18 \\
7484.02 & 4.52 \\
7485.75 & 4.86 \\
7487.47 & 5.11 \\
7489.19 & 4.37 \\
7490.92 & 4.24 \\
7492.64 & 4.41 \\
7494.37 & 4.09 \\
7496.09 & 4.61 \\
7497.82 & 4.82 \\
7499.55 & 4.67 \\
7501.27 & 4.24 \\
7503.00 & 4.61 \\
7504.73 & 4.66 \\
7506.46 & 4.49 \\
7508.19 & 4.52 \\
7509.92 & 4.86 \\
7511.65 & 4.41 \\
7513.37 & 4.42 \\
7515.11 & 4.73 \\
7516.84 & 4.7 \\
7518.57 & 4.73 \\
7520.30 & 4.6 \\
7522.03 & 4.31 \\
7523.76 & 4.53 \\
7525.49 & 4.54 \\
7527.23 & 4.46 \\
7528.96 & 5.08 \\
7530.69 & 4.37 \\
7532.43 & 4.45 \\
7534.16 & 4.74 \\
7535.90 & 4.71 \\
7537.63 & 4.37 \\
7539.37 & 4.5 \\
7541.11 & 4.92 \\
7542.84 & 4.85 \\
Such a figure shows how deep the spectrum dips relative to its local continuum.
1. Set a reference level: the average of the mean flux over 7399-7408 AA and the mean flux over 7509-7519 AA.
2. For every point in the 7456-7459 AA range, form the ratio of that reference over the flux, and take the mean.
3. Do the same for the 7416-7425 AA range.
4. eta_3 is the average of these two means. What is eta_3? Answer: 1.07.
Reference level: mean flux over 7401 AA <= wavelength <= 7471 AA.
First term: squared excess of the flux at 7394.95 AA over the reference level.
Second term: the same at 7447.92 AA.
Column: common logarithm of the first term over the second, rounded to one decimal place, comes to -1.6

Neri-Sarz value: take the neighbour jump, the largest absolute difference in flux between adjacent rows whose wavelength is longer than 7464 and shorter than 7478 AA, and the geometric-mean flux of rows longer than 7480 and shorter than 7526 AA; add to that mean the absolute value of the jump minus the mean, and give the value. 8.60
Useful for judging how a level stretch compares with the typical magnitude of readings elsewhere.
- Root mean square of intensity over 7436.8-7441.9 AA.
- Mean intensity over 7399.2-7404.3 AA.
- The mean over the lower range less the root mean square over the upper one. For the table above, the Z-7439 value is 0.07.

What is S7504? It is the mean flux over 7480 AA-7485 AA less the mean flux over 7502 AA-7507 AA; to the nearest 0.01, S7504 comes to -0.08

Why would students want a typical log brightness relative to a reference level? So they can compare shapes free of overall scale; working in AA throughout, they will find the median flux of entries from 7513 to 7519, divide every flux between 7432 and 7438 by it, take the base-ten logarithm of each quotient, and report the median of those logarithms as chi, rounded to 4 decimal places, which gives -0.0227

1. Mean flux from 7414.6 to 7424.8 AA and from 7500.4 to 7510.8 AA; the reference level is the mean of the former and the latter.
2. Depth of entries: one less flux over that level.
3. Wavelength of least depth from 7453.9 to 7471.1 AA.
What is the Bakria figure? 7456.50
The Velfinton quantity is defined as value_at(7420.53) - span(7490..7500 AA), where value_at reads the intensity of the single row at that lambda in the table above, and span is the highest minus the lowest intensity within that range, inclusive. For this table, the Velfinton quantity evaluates 3.2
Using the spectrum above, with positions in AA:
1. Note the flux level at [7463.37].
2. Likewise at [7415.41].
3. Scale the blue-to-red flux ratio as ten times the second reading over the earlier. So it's 9.7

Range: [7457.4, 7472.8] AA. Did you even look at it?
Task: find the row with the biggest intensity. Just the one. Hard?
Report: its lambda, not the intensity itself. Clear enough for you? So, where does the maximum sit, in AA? 7461.65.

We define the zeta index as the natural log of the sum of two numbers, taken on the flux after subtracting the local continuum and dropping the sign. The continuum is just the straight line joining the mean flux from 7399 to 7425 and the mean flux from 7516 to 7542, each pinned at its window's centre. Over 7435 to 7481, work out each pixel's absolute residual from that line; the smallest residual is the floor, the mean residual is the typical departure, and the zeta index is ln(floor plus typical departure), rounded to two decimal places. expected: -1.55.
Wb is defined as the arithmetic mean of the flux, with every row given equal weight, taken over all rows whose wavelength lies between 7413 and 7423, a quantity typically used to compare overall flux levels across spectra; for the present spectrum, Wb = 4.13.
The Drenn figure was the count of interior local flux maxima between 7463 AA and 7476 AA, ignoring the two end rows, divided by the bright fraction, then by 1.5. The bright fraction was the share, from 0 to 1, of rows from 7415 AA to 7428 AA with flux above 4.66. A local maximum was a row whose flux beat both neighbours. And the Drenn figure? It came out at 10.7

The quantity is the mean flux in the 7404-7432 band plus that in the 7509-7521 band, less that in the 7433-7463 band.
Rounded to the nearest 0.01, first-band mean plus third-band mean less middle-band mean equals 4.42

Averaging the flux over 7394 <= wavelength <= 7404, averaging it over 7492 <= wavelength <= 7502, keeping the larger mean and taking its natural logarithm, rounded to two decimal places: 1.51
